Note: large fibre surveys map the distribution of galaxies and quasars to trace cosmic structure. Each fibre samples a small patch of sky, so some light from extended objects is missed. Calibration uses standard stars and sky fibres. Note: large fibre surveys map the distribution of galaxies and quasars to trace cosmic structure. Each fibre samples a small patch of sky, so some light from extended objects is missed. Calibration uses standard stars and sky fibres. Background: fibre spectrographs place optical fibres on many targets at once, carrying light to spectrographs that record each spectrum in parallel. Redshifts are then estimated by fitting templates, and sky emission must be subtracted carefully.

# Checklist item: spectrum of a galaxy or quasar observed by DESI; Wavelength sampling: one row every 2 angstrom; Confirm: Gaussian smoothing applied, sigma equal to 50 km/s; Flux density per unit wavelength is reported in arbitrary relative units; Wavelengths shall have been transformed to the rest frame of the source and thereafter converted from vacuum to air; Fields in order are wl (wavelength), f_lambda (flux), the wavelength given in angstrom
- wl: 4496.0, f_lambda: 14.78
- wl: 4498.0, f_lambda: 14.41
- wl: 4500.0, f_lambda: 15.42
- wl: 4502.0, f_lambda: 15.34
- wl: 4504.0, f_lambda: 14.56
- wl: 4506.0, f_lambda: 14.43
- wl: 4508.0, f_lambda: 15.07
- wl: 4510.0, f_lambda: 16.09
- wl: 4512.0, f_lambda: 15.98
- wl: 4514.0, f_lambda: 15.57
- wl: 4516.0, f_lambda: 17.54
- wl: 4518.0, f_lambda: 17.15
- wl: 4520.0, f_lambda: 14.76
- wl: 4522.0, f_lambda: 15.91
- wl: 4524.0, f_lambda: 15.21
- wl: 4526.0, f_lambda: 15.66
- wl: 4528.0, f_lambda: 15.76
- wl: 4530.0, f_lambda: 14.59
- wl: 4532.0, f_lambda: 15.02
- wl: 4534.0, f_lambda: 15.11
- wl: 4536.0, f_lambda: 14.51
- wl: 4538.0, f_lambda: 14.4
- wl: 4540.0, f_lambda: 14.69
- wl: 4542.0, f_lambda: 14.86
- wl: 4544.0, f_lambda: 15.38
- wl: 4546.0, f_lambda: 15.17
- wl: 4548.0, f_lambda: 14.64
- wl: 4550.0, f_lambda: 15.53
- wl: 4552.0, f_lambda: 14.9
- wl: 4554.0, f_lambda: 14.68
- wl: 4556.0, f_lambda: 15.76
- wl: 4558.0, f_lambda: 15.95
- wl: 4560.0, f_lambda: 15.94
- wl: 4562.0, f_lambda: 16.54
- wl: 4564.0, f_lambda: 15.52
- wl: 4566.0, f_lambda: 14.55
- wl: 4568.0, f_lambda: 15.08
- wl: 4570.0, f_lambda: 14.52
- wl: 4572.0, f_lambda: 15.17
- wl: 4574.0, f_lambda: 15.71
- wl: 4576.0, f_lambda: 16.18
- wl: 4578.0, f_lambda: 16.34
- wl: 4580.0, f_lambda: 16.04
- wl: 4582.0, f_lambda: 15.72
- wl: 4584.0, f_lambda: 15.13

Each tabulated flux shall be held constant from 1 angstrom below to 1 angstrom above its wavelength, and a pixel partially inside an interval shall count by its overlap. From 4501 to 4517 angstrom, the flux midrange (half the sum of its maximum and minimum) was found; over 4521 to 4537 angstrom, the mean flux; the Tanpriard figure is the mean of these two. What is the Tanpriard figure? 15.6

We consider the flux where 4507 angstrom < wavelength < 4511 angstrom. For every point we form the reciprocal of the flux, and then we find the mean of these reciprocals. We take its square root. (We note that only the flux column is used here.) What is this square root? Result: 0.253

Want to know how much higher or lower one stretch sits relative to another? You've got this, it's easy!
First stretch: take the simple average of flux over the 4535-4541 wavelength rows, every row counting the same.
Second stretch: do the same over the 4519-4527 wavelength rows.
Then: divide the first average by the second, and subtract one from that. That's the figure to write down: -0.06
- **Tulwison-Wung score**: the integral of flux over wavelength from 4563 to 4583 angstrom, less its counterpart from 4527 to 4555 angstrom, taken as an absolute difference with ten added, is 119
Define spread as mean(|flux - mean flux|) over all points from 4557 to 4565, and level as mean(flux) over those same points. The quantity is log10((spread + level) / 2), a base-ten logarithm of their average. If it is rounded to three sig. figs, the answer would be 0.910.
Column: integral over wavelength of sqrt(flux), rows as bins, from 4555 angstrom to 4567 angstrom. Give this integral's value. 47.6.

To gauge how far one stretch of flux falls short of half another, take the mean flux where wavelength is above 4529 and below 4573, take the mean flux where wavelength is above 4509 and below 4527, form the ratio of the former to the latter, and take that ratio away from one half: -0.445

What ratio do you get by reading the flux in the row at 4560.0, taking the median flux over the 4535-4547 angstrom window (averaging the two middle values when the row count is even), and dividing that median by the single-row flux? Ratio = 0.93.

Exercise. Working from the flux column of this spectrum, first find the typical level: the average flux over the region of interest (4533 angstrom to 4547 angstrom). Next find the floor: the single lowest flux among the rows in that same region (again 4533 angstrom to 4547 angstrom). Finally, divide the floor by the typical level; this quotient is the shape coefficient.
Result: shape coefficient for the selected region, 0.968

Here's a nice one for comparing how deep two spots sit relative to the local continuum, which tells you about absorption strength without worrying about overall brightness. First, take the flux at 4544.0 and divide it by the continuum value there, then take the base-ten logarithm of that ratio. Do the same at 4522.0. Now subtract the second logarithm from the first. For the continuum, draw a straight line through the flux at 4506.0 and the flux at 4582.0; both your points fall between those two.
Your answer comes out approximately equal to -0.03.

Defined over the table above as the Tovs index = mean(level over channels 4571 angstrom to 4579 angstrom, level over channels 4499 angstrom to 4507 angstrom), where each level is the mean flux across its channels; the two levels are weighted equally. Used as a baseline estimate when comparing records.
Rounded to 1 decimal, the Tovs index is 15.4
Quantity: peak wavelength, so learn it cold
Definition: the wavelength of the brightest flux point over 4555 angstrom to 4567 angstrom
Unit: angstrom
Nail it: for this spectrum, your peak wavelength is 4562.0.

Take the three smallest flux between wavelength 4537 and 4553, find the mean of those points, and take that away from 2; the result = -12.6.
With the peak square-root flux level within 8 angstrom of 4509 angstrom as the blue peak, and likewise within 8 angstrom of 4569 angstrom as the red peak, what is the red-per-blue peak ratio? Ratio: 0.9711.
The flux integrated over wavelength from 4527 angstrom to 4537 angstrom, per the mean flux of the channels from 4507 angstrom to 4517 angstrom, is 9.3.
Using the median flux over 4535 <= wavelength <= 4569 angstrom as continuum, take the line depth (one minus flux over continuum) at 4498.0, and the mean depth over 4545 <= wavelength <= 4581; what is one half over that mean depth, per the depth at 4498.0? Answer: -451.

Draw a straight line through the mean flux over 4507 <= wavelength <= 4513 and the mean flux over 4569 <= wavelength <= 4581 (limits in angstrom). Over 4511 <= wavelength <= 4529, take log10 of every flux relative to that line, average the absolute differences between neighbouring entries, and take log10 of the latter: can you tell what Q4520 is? -1.59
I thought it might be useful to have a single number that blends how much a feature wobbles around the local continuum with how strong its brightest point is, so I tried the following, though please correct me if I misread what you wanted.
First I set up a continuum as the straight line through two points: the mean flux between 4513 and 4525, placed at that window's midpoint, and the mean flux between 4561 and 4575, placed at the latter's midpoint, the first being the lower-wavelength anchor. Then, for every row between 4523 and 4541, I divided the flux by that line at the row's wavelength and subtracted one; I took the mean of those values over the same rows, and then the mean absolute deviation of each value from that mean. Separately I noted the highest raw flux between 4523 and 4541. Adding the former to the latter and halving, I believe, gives 7.89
